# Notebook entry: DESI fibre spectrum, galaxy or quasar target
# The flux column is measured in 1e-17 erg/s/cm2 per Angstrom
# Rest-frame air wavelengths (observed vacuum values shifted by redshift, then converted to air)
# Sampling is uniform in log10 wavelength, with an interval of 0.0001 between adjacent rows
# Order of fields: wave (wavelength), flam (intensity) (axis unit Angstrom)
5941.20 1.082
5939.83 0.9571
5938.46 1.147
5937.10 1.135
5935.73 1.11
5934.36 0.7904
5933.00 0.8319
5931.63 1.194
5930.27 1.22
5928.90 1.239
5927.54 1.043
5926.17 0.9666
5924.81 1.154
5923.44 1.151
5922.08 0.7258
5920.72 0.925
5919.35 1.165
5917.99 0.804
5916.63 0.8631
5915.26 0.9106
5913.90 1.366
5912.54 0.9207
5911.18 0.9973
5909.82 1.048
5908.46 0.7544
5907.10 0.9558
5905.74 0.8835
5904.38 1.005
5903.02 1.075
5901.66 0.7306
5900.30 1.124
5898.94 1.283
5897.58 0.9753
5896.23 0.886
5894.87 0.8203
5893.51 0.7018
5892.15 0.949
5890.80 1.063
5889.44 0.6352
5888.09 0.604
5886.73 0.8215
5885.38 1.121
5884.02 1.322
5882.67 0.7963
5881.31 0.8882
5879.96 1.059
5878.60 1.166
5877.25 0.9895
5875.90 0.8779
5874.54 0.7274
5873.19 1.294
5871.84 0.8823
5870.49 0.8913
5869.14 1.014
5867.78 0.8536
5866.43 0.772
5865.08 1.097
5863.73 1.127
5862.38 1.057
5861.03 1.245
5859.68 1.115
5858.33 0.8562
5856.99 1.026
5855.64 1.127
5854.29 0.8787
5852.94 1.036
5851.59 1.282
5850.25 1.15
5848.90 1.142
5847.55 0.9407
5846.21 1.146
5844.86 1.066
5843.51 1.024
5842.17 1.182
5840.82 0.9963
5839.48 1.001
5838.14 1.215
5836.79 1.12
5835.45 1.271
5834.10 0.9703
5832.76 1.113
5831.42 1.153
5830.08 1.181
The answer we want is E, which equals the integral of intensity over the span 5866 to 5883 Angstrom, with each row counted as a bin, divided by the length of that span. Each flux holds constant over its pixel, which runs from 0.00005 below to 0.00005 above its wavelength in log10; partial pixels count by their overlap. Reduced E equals 0.94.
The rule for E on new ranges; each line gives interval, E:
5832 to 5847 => 1.10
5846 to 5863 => 1.08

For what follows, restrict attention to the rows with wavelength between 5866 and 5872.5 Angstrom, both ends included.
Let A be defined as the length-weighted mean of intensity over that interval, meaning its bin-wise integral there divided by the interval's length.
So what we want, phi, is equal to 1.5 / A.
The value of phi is 1.69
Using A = 0.89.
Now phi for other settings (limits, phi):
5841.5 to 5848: 1.39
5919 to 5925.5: 1.48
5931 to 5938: 1.48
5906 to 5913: 1.61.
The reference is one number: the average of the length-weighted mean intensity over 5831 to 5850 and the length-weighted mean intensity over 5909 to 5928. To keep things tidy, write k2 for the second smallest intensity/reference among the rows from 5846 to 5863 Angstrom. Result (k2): 0.838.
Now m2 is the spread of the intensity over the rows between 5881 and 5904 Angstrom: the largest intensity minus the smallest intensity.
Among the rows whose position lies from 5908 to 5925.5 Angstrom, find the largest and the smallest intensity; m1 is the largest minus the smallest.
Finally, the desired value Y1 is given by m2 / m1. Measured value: 1.1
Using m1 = 0.64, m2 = 0.72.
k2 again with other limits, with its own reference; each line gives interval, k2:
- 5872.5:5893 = 0.606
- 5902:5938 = 0.720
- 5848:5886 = 0.736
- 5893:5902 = 0.697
